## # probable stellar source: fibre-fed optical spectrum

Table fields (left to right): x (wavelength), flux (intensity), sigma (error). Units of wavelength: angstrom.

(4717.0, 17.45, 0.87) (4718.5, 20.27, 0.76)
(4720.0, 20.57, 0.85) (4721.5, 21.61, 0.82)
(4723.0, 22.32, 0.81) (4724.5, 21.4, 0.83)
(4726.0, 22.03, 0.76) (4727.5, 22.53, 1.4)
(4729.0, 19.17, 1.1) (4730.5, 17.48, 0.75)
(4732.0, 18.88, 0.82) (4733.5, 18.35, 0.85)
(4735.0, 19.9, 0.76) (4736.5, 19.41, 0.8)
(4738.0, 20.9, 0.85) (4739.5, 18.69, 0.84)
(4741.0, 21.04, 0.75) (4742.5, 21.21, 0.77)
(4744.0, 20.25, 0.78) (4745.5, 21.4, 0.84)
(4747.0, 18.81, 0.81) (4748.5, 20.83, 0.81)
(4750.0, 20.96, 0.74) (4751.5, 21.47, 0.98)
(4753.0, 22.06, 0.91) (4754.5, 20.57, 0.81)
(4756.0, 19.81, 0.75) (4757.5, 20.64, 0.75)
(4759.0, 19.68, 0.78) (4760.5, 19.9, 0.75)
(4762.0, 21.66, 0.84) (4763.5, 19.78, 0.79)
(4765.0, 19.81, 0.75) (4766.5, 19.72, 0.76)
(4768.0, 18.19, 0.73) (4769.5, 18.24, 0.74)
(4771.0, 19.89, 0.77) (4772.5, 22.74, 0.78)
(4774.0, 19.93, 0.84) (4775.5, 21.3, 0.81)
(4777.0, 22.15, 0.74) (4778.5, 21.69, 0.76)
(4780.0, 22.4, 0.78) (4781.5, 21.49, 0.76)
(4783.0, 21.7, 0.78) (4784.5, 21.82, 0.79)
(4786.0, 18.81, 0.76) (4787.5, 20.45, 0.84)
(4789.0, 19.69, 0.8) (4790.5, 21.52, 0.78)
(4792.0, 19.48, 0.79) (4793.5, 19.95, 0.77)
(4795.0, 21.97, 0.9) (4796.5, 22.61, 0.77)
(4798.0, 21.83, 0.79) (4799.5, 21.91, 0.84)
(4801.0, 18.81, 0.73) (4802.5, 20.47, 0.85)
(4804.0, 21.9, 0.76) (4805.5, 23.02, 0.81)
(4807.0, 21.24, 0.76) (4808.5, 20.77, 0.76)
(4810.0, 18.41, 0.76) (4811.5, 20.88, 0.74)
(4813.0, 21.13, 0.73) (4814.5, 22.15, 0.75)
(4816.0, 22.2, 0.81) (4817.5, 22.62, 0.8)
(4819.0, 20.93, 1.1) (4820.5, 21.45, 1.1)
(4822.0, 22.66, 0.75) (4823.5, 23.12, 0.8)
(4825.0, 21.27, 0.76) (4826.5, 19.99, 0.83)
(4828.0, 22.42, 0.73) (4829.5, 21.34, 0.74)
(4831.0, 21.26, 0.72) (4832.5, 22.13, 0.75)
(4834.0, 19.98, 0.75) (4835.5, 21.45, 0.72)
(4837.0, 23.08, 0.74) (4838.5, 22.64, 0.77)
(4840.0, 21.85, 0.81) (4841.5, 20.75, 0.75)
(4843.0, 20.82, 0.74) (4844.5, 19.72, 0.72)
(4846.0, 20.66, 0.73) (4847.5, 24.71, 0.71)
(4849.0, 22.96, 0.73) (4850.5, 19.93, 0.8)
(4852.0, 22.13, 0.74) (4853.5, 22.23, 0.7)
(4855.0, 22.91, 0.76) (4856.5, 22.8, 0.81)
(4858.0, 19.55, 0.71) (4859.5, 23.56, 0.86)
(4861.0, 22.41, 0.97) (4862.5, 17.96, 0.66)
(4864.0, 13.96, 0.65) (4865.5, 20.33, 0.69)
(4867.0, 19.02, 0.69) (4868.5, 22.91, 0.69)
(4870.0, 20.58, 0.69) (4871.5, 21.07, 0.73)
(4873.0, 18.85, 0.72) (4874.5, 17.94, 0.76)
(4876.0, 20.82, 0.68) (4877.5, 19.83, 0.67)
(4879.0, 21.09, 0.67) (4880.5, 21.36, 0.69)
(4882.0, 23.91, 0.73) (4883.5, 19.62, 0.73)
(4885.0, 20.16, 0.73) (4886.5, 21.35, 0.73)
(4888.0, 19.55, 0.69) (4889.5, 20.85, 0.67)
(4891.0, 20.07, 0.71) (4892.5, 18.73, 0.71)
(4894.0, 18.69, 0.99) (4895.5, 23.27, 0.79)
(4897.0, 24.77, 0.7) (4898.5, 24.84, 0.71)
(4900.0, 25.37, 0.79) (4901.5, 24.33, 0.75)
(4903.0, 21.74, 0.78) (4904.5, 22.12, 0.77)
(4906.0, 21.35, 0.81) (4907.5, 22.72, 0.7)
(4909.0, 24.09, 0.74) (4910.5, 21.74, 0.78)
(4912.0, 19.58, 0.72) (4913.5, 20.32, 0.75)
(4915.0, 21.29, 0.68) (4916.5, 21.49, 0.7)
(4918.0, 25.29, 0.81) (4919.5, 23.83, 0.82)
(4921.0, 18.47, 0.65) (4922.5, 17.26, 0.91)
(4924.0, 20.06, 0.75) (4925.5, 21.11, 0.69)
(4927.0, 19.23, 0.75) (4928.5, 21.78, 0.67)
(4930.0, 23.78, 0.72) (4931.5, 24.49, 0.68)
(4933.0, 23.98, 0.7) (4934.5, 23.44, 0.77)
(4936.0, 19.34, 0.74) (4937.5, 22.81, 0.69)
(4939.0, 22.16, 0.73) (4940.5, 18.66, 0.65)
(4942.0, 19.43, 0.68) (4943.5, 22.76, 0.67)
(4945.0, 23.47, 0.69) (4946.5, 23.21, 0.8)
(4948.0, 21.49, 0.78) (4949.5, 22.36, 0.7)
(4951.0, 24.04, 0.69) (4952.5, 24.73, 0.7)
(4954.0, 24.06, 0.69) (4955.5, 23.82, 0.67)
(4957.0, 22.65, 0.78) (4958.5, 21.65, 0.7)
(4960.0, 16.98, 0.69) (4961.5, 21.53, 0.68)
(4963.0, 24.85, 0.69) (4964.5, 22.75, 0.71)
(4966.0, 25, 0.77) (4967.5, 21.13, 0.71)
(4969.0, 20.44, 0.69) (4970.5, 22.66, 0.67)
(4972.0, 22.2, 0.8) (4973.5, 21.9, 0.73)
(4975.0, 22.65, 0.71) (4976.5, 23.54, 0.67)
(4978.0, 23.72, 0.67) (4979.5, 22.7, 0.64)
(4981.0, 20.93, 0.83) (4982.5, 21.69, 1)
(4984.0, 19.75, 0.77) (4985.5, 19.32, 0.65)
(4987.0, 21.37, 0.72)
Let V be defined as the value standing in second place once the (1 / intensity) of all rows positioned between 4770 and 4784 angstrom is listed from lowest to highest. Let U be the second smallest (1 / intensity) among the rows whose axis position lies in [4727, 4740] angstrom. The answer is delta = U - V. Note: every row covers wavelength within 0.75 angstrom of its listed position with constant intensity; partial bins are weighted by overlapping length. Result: 0.003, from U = 0.0478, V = 0.0446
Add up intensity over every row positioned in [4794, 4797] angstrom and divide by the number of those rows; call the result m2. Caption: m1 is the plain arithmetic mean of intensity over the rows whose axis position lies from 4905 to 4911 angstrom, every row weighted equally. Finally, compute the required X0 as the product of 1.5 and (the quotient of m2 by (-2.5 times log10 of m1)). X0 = -9.9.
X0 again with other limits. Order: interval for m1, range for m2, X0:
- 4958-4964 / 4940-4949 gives -9.7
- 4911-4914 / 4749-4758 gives -9.7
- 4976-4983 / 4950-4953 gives -10.8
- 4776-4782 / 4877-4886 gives -9.4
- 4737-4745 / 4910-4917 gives -9.6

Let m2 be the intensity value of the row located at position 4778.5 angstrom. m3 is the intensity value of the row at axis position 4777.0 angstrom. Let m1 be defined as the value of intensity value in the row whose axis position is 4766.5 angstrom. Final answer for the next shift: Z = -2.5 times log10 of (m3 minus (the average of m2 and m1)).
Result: -0.4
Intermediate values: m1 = 19.72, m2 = 21.69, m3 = 22.15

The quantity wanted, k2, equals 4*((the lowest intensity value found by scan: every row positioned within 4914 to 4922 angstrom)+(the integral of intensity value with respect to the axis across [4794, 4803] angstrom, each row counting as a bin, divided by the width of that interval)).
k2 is 159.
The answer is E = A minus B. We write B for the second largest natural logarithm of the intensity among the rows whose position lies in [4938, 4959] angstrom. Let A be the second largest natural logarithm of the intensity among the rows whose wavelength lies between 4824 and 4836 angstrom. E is -0.08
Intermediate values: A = 3.10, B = 3.18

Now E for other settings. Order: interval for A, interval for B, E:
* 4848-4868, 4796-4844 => -0.01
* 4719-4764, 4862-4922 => -0.12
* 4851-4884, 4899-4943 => -0.07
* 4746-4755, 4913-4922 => -0.10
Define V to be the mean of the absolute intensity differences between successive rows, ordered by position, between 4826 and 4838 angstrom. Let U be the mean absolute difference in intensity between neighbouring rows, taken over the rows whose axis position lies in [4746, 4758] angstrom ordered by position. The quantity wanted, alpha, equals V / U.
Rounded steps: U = 0.9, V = 1.4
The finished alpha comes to 1.53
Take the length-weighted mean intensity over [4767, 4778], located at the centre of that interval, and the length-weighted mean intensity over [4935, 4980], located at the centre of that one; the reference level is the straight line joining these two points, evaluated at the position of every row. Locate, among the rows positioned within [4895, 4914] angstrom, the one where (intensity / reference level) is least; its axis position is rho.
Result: 4912.0 angstrom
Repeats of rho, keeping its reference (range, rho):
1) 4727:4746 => 4730.5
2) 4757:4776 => 4768.0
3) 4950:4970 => 4960.0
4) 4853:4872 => 4864.0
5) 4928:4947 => 4940.5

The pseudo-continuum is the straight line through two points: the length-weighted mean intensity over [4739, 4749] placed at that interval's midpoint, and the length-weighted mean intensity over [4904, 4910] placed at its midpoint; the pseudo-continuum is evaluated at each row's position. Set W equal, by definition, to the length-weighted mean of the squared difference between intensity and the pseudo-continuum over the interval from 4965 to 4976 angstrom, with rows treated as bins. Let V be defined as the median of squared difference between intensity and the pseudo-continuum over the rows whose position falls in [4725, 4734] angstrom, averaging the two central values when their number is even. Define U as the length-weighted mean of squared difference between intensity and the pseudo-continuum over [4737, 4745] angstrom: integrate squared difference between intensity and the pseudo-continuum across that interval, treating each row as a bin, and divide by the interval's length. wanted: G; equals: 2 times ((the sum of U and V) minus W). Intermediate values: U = 0.9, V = 4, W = 3.0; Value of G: 3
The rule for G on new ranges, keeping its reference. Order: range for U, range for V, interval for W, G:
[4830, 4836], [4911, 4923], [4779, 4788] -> 11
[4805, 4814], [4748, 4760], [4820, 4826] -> 2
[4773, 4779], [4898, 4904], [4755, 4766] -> 10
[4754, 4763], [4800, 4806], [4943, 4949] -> 3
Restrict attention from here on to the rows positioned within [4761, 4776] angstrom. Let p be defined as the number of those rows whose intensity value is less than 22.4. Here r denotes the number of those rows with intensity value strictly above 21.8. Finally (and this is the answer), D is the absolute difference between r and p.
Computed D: 8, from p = 9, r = 1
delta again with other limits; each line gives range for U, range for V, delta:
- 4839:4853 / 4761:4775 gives -0.003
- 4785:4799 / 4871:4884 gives -0.001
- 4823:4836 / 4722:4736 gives 0.000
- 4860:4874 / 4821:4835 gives 0.000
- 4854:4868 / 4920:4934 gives 0.002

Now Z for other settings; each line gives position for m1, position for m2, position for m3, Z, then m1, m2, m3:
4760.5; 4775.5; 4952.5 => -1.5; 19.9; 21.3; 24.73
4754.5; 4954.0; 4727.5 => 1.7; 20.57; 24.06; 22.53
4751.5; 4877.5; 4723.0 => -0.6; 21.47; 19.83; 22.32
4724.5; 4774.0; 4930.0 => -1.2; 21.4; 19.93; 23.78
